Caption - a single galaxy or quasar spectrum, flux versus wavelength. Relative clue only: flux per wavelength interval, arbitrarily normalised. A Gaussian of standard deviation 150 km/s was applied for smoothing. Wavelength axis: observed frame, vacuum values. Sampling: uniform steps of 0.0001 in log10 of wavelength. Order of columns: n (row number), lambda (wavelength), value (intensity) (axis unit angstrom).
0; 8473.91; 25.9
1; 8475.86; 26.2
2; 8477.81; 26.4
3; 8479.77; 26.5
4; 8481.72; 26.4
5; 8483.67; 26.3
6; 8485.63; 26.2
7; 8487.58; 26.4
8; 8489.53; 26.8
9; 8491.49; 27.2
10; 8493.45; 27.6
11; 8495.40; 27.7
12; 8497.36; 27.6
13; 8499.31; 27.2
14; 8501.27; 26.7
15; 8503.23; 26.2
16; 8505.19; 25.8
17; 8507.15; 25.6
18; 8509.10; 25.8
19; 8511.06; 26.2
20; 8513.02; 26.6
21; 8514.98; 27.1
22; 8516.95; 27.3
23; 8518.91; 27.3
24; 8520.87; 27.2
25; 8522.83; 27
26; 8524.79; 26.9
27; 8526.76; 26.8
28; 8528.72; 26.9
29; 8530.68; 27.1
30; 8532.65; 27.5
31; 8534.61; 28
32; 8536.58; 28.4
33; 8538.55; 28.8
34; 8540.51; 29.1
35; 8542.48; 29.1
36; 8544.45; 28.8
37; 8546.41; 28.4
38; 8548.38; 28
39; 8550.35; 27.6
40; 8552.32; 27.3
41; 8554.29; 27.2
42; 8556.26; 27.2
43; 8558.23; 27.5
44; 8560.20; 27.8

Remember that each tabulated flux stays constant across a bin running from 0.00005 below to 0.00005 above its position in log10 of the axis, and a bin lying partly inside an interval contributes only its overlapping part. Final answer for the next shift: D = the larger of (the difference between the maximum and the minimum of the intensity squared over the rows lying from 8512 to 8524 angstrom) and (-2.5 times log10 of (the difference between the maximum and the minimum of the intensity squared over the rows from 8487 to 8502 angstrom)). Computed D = 38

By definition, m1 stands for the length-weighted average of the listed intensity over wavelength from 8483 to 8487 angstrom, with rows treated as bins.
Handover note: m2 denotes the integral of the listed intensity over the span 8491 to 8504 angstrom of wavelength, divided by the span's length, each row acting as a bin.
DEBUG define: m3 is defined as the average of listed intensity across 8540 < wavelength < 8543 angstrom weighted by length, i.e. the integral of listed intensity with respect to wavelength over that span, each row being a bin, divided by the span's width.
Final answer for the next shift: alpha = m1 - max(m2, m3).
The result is -2.8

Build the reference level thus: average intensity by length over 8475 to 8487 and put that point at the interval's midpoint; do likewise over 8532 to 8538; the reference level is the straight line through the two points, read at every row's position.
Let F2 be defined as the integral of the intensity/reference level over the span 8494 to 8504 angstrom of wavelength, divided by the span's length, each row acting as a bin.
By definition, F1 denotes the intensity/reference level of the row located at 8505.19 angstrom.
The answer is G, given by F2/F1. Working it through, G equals 1.06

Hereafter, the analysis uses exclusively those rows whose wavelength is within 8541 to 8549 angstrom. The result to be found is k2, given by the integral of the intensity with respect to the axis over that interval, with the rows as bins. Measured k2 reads 229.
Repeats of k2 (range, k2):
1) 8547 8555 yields 221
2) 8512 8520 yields 216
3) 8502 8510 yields 207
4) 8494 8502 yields 219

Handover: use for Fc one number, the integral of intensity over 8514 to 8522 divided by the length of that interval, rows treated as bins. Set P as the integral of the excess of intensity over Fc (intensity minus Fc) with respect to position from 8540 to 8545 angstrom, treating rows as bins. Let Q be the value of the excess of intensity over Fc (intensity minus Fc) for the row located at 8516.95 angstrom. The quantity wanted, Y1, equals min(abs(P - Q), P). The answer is 9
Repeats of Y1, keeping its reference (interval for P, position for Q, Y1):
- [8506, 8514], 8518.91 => -9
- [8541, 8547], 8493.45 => 9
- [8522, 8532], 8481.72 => -3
